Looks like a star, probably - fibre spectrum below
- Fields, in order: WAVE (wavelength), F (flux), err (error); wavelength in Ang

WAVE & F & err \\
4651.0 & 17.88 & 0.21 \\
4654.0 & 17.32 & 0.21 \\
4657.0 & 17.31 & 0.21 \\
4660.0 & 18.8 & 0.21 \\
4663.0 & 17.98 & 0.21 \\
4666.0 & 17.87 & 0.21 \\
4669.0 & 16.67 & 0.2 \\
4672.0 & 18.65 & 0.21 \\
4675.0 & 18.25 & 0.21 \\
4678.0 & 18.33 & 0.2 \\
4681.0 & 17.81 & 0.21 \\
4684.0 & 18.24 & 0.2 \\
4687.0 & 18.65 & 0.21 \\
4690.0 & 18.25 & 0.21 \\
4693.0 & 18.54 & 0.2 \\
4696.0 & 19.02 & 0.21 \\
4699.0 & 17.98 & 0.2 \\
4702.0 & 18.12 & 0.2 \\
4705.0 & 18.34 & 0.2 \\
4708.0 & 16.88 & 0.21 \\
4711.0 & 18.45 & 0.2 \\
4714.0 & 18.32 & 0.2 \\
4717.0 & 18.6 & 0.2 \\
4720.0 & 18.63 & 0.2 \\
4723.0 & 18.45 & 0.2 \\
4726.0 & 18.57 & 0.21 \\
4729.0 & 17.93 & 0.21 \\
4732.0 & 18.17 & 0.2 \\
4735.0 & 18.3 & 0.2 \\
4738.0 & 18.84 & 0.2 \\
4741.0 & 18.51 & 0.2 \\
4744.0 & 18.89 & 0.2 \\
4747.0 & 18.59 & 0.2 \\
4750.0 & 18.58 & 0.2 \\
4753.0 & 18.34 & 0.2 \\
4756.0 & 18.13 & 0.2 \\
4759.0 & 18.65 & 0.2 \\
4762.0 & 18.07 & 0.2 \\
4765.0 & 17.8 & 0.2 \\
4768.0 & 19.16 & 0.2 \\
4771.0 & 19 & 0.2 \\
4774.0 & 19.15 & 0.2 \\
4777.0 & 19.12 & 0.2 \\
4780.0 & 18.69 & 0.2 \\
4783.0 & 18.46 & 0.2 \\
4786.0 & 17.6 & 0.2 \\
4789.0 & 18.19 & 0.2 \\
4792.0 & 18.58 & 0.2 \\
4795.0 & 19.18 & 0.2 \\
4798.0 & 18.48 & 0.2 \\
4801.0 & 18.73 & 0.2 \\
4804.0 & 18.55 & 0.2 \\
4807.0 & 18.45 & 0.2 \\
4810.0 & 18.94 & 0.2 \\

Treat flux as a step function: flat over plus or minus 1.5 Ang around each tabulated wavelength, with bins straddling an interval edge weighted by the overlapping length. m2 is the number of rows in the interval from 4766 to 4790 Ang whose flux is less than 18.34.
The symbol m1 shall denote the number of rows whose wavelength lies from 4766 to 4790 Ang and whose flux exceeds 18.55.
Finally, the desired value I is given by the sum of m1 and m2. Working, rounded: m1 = 5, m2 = 2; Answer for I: 7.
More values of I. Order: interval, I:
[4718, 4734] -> 4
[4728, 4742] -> 4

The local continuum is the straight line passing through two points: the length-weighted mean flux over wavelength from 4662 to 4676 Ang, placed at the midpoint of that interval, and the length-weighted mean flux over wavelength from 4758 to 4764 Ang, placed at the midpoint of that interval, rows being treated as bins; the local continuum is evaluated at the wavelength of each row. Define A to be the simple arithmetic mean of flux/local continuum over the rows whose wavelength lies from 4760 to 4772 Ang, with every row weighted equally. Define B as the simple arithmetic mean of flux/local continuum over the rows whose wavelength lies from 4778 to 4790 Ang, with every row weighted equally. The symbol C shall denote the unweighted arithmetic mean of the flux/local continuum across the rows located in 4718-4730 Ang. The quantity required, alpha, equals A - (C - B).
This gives 0.987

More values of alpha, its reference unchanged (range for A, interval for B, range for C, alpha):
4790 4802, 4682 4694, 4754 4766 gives 1.048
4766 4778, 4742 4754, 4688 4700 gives 1.036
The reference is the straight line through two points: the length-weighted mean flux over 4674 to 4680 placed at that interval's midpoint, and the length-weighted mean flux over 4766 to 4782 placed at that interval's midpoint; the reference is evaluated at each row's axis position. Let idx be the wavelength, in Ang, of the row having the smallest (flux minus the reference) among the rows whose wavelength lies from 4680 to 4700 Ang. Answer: 4681.0 Ang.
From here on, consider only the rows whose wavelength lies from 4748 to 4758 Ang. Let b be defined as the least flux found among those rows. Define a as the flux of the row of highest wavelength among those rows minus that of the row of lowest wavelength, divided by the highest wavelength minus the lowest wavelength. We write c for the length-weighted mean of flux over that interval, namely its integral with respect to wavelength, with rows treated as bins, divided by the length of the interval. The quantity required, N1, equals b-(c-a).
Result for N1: -0.3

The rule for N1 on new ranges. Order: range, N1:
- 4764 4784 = -1.0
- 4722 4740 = -0.4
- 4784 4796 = -0.6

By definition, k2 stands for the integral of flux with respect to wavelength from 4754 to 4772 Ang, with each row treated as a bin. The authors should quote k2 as 332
